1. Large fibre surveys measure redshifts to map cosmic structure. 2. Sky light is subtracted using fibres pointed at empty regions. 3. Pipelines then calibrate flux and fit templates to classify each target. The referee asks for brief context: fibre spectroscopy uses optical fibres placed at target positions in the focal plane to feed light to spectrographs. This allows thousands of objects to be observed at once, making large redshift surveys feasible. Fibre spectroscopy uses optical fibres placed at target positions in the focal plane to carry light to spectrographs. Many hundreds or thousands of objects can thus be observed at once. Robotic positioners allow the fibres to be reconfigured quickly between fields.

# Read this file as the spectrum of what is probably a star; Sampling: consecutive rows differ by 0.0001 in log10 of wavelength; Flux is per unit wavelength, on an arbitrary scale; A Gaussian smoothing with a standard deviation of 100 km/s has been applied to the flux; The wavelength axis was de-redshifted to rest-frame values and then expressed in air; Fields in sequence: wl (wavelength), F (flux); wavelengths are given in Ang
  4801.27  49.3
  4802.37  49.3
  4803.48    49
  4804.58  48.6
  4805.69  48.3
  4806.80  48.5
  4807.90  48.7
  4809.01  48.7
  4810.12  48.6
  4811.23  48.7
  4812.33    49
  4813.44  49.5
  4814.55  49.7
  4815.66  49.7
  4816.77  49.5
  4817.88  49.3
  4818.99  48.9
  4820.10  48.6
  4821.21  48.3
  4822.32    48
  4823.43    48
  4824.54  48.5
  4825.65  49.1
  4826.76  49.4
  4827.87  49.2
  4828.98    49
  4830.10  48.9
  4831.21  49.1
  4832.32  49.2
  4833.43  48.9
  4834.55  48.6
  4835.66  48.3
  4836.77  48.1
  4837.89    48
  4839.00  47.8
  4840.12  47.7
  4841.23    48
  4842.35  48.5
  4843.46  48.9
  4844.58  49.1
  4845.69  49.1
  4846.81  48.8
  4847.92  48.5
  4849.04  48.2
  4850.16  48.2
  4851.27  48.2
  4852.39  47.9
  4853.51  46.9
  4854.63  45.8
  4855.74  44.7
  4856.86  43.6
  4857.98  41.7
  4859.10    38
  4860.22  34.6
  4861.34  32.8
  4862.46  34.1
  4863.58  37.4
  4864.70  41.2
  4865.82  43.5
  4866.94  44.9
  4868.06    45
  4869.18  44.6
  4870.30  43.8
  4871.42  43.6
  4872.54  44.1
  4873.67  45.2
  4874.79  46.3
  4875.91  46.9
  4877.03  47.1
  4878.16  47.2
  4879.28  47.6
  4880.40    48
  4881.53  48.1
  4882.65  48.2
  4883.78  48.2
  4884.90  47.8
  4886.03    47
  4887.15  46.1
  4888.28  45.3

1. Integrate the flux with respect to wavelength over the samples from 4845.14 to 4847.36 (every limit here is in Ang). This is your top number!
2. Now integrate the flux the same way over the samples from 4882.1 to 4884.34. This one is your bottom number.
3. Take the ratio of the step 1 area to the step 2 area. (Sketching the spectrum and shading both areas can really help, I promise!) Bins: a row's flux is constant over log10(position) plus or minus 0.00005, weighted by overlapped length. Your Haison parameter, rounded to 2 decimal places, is 1.01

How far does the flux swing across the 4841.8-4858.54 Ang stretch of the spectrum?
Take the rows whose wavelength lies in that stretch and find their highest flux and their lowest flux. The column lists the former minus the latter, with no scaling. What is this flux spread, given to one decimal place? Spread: 7.4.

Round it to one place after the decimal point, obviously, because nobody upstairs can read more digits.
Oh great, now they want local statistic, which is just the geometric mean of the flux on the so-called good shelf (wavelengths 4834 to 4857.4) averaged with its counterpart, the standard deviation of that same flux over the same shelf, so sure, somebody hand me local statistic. 24.6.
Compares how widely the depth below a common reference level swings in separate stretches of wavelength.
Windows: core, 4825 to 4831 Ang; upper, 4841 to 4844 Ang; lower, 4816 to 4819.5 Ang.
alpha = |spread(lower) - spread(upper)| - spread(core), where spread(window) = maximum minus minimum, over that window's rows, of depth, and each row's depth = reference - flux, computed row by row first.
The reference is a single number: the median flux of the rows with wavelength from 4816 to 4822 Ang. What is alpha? -0.20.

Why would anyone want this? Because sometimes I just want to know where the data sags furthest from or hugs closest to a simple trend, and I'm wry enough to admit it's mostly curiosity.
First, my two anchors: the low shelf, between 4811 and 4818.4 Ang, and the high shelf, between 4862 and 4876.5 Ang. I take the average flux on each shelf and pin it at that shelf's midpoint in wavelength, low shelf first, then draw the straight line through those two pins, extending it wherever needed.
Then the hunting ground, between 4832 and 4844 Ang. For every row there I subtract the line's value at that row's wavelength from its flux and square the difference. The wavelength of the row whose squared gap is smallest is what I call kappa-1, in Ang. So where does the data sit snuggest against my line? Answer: 4839.00 Ang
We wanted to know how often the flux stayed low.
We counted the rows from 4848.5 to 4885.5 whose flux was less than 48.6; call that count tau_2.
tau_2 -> 33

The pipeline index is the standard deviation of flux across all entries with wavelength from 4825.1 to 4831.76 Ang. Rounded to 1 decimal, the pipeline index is 0.2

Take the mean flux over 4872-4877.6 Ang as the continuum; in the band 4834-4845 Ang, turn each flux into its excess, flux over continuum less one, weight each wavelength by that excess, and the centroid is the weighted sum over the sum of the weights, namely 4839.8 Ang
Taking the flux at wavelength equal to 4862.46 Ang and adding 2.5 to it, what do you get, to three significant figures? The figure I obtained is 36.6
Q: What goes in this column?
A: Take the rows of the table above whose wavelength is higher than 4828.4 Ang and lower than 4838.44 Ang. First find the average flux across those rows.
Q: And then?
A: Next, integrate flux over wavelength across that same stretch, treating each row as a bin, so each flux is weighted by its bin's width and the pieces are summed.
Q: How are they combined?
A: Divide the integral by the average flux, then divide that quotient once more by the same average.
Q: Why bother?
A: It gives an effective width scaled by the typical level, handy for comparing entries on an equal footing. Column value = 0.206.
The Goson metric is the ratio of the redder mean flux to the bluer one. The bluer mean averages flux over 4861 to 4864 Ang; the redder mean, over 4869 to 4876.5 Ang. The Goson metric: 1.29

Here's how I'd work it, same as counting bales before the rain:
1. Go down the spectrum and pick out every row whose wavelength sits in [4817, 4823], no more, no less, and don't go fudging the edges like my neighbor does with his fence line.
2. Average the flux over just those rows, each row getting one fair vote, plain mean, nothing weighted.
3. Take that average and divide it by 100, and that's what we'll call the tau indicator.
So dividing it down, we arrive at 0.486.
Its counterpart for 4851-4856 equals 0.467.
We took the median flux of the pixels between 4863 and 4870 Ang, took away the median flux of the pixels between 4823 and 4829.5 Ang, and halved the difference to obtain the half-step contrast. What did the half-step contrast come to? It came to -2.5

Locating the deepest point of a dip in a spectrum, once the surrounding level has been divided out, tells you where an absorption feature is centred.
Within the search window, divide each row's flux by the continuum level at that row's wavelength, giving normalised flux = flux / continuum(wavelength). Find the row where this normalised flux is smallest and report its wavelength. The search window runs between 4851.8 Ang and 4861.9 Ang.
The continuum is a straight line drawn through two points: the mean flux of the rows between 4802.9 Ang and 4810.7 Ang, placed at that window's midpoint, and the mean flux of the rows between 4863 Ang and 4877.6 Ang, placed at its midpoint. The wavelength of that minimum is 4861.34 Ang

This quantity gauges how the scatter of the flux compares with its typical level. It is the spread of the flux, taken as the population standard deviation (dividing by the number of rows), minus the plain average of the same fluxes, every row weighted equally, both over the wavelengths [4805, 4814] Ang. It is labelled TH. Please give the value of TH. -48.4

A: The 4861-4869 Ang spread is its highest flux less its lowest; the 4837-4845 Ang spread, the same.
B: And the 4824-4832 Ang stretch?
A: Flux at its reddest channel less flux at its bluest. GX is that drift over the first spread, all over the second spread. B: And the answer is 0.04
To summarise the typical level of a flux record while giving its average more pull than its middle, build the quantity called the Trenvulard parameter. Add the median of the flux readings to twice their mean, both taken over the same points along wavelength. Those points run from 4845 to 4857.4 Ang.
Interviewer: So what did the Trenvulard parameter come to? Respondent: 143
